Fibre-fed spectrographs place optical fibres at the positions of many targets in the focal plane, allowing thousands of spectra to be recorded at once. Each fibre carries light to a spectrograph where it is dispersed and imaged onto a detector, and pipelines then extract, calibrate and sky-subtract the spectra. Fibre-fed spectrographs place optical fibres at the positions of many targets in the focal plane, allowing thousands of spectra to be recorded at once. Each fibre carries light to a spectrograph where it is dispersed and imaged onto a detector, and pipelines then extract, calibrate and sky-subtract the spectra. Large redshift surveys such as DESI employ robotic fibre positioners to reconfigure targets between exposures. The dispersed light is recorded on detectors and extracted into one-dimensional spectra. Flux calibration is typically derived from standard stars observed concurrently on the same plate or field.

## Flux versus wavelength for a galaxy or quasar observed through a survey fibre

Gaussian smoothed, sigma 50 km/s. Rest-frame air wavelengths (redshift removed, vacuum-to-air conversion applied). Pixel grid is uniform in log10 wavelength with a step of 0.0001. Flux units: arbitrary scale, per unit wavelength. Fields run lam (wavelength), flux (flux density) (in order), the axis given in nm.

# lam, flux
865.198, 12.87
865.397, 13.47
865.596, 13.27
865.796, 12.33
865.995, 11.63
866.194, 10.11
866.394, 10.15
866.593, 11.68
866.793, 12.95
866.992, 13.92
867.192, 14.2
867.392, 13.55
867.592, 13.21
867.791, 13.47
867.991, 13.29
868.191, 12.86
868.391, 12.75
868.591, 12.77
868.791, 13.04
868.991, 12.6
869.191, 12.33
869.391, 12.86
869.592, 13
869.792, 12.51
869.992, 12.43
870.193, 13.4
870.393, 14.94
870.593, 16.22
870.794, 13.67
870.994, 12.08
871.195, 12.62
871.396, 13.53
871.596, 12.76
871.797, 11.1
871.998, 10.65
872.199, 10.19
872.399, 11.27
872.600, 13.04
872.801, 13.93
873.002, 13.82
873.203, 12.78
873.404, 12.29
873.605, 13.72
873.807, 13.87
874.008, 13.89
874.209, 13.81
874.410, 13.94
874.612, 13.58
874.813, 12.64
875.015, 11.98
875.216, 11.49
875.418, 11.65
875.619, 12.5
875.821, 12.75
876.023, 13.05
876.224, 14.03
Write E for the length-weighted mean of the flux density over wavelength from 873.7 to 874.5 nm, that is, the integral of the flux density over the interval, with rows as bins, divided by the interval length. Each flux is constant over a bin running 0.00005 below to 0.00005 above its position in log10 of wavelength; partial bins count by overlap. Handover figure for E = 13.9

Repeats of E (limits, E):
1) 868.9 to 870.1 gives 12.6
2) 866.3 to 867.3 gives 12.6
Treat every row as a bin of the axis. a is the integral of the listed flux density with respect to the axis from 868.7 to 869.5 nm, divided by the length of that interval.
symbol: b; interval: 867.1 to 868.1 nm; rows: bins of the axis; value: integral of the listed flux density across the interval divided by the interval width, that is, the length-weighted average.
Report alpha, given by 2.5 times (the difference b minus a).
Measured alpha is 2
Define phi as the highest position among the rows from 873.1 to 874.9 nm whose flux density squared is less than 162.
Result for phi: 874.813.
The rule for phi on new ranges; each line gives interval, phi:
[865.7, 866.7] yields 866.593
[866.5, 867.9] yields 866.593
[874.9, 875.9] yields 875.619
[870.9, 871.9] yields 871.797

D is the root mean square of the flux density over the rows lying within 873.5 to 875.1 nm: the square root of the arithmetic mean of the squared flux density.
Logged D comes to 13.4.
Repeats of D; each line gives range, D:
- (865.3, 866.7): 11.9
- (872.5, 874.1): 13.4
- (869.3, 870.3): 12.8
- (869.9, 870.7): 14.3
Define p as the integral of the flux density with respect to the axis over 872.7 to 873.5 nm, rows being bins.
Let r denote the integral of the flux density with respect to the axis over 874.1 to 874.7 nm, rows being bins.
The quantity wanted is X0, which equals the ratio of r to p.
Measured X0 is 0.8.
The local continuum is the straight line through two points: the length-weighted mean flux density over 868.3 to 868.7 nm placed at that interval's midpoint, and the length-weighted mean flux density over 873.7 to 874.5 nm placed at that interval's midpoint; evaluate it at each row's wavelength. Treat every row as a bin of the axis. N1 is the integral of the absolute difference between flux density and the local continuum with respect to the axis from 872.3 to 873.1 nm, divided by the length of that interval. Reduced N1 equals 0.8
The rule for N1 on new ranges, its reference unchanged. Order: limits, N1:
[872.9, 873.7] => 0.6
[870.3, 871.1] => 1.6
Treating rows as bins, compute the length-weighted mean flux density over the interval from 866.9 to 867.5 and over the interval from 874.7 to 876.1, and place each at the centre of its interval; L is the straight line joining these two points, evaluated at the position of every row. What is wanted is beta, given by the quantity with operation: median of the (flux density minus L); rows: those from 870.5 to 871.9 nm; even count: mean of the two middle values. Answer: -0.3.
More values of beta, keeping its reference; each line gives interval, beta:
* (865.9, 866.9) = -2.5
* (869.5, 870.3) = -0.6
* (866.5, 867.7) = -0.4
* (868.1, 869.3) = -0.9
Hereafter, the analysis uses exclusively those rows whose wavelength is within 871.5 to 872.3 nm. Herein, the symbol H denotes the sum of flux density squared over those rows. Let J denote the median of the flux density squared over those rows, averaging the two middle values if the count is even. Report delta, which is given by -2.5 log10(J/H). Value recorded 1.57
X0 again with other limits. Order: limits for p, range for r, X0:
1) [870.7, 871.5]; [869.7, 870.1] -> 0.5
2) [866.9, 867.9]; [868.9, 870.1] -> 1.1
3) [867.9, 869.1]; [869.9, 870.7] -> 0.7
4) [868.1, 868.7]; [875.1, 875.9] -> 1.3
